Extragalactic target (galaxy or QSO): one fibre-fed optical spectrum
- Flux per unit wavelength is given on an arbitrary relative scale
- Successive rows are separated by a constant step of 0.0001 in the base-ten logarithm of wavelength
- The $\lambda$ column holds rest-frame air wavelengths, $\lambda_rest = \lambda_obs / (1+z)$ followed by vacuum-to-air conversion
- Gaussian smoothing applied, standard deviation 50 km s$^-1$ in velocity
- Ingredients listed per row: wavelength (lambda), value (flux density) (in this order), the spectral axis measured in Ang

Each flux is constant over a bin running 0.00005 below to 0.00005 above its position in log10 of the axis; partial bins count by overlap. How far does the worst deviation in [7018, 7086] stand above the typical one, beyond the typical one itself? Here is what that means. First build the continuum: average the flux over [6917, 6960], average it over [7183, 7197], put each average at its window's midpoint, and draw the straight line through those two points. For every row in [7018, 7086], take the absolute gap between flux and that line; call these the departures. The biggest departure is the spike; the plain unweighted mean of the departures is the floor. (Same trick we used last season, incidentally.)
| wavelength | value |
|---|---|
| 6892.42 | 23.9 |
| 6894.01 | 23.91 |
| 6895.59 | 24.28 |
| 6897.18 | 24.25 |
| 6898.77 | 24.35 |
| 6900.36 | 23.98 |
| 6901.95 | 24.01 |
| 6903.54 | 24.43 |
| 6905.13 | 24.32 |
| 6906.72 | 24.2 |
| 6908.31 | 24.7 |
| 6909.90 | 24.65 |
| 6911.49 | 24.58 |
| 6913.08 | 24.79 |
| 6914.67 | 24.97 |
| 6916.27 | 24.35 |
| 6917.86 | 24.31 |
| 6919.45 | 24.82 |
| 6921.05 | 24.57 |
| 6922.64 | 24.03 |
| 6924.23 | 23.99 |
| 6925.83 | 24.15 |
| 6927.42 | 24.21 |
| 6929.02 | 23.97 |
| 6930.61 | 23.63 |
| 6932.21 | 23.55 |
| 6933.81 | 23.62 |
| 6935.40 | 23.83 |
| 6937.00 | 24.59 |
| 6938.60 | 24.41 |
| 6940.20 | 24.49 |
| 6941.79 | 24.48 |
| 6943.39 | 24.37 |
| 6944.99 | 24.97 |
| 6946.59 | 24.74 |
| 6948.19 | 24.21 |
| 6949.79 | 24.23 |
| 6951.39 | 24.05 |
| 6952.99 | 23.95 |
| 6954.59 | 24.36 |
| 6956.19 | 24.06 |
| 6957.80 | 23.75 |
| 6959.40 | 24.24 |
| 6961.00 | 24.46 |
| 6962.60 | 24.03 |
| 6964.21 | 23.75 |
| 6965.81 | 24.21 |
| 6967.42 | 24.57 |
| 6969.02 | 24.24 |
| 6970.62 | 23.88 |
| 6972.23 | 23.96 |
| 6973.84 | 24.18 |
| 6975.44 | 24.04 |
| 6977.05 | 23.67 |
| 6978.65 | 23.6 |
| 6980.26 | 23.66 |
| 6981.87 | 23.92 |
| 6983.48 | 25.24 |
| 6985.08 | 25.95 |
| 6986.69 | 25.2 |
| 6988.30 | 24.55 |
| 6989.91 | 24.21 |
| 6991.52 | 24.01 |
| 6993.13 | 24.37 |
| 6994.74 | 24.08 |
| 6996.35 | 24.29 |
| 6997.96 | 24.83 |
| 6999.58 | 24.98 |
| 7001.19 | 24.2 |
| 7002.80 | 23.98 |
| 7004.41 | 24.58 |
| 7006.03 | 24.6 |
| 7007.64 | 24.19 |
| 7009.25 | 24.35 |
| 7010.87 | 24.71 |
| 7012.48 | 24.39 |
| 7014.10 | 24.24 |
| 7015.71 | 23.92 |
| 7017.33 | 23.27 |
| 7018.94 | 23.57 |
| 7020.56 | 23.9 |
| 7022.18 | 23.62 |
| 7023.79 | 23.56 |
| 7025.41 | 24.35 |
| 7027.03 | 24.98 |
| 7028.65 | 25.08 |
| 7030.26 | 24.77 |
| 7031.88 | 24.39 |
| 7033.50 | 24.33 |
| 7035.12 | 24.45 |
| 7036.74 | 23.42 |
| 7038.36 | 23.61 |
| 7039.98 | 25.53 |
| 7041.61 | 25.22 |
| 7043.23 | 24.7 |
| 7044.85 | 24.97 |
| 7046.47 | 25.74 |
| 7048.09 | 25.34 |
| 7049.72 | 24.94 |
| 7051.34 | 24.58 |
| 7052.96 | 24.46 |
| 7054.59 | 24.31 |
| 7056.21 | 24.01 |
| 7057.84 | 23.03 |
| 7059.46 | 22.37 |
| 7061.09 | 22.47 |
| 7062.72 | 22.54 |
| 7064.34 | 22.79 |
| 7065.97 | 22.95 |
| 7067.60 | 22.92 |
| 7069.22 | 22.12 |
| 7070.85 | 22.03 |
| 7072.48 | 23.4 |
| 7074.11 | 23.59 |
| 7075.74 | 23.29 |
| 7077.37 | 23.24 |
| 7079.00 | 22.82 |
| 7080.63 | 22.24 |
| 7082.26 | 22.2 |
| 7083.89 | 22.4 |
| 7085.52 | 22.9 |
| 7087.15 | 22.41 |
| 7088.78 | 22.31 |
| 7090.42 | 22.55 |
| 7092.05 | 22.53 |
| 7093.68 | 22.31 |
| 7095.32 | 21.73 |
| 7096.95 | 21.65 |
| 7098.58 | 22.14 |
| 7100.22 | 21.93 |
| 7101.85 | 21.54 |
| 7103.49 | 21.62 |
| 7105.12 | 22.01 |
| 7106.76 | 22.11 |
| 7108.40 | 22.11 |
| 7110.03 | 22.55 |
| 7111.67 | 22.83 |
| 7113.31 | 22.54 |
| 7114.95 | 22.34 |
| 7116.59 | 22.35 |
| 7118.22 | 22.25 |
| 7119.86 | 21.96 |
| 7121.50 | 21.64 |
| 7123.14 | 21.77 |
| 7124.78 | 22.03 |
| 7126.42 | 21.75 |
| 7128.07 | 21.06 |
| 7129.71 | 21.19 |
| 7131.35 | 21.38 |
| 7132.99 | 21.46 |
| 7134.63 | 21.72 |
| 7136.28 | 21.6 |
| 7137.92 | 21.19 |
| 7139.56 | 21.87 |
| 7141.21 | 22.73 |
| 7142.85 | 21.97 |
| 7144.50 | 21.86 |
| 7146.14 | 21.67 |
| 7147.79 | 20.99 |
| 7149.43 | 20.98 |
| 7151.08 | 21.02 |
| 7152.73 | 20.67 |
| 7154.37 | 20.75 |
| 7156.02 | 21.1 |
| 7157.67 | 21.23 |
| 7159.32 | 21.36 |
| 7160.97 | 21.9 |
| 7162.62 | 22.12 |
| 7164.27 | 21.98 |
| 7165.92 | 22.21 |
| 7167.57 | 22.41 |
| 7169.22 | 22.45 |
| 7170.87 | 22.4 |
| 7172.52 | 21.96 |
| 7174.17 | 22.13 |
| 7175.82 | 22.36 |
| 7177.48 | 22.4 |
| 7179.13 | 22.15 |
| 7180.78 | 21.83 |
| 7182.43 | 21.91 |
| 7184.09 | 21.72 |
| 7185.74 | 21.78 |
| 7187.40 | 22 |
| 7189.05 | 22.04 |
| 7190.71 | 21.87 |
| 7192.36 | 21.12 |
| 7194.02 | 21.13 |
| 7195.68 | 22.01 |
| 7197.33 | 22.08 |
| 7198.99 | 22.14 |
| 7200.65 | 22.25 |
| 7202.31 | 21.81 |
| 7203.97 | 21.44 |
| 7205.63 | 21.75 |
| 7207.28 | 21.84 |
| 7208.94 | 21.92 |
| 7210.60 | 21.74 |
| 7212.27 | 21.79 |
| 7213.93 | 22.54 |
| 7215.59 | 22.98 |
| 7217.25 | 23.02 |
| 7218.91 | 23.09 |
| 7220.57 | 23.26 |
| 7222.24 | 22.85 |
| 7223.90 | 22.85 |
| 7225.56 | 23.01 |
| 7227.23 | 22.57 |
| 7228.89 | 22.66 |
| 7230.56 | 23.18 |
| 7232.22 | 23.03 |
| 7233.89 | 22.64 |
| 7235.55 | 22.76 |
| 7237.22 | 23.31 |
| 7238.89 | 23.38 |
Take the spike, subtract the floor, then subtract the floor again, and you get 0.81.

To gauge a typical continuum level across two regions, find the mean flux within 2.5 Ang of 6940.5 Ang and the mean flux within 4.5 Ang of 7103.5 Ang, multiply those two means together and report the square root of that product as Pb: 23.1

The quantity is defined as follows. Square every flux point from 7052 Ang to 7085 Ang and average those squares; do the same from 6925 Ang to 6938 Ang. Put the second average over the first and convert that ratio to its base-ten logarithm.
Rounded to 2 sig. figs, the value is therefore 0.036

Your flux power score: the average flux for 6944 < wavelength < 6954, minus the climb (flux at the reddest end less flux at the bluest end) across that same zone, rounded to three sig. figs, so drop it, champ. 25.4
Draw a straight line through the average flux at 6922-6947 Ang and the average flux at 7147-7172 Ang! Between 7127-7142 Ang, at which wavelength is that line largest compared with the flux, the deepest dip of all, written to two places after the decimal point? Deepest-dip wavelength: 7128.07 Ang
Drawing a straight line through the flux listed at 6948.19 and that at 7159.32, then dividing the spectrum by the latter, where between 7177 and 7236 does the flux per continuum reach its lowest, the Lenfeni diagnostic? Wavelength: 7192.36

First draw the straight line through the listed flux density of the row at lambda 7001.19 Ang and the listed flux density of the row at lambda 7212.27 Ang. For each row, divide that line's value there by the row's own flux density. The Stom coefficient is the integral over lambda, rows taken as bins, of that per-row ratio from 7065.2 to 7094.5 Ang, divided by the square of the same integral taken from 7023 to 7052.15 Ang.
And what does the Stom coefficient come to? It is 0.038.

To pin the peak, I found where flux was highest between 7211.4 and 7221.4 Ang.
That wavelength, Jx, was 7220.57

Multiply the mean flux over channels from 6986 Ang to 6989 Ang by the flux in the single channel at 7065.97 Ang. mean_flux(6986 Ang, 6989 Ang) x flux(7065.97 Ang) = 571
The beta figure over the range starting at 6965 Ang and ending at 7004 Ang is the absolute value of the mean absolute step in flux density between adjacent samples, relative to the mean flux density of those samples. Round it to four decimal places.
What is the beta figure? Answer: 0.0157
